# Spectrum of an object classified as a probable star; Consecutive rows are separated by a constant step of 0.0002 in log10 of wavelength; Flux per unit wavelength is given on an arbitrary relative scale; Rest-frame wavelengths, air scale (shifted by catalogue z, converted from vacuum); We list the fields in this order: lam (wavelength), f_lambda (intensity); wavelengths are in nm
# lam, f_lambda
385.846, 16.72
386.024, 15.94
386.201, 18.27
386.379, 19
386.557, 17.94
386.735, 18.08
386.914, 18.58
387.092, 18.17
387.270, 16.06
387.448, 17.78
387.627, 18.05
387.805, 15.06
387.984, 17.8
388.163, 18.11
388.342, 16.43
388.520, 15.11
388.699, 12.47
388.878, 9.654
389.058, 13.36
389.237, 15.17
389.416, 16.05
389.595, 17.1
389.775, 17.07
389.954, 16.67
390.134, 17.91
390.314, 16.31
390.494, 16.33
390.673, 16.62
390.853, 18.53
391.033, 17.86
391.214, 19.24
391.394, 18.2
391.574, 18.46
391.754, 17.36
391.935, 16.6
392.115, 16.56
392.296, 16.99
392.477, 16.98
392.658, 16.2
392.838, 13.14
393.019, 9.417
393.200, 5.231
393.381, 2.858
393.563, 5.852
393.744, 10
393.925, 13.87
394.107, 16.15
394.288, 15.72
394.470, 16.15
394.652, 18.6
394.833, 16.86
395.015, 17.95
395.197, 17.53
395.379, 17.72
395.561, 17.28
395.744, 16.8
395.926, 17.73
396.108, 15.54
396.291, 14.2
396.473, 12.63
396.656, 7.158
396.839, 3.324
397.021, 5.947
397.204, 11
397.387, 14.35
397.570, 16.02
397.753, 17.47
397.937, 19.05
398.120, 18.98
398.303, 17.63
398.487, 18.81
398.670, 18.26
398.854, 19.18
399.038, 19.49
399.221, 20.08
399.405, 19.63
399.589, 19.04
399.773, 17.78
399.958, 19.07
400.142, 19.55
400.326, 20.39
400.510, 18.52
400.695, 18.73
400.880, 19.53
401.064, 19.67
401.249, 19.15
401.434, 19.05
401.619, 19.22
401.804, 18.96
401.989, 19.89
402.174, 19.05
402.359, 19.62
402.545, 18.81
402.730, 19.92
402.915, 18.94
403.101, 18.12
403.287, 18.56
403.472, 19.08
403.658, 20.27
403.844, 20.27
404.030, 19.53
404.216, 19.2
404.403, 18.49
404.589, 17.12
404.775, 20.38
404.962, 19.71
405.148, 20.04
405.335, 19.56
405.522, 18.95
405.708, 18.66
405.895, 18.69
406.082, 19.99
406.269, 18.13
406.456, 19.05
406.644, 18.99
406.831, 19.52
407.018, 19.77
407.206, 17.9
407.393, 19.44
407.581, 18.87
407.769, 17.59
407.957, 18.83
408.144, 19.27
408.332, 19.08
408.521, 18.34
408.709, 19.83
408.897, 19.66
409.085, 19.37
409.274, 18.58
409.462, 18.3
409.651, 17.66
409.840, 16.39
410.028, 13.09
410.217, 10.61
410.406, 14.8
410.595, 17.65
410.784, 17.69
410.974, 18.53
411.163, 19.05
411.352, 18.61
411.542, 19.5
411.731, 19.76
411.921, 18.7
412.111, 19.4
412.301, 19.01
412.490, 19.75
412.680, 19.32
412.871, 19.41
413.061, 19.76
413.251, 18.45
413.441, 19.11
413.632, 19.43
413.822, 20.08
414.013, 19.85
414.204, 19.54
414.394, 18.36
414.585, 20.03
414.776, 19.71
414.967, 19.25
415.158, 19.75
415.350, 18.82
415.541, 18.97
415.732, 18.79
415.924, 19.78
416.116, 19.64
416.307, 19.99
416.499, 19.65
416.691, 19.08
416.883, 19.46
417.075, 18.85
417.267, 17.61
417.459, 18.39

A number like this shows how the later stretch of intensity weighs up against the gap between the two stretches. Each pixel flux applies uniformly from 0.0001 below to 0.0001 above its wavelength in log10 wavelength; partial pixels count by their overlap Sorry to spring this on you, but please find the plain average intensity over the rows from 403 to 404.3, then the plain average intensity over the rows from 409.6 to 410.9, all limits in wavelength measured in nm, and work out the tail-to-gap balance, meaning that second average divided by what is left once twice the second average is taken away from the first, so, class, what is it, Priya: -1.34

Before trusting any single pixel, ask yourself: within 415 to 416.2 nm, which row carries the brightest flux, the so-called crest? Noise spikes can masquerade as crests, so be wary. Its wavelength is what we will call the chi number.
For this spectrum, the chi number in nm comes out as 415.924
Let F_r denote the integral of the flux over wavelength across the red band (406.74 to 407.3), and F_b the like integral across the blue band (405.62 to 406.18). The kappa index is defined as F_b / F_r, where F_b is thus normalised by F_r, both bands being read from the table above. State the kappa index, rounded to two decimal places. 1.00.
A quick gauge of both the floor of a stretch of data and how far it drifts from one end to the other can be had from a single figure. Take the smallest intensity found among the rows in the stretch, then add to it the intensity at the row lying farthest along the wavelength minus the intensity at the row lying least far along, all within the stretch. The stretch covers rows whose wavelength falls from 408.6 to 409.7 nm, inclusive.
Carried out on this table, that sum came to 15.5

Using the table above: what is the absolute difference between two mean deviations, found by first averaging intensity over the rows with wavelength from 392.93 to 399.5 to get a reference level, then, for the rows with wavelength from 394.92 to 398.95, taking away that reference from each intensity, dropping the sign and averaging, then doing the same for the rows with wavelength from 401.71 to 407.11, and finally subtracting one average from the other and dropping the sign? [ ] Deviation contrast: 1.0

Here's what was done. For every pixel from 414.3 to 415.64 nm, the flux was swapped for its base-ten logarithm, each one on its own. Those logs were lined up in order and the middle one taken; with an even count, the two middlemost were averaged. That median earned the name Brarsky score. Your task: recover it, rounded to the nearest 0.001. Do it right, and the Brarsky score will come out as 1.284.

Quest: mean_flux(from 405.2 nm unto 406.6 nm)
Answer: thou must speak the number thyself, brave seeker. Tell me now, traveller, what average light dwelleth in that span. 19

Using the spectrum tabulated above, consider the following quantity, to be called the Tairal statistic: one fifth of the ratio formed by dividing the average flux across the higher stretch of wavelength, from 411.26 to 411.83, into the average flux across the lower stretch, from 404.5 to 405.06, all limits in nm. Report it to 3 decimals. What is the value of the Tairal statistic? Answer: 0.198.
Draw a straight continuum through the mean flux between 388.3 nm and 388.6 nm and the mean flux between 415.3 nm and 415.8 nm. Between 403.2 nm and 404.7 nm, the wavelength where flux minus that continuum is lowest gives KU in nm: 404.589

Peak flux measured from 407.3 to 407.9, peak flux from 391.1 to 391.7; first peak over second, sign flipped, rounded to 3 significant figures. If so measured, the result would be -1.01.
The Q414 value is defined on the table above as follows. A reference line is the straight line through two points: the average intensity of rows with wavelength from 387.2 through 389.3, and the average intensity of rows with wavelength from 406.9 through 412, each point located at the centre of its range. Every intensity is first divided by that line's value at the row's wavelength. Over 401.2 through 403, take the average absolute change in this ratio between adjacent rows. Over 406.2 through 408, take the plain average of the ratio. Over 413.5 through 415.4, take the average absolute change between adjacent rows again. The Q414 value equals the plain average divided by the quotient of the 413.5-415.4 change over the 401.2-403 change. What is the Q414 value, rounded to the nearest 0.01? 1.06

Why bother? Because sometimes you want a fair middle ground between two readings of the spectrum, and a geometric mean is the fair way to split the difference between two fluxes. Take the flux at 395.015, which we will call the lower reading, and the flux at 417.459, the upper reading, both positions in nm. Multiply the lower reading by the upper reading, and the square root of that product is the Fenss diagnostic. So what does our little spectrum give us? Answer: 18.2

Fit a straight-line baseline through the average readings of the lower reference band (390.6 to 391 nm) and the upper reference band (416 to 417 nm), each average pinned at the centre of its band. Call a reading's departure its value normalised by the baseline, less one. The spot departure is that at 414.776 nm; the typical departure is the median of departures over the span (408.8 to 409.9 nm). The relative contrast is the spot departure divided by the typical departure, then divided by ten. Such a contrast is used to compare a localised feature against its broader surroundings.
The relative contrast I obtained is -0.048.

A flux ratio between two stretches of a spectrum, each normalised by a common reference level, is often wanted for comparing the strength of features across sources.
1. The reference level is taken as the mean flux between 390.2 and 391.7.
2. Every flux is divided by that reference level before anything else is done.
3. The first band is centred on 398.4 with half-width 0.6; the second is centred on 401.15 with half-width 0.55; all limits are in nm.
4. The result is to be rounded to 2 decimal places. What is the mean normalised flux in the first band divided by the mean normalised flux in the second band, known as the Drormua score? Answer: 0.97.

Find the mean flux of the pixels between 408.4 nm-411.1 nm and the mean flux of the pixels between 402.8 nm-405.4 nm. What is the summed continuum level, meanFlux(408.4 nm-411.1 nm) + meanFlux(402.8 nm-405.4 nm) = 36.4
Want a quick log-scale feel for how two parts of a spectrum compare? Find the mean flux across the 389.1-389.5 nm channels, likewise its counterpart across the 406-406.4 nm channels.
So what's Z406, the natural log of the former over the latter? -0.2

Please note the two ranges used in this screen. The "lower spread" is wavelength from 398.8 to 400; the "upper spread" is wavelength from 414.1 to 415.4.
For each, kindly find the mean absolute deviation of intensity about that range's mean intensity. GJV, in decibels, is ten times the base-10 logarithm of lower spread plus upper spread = 0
